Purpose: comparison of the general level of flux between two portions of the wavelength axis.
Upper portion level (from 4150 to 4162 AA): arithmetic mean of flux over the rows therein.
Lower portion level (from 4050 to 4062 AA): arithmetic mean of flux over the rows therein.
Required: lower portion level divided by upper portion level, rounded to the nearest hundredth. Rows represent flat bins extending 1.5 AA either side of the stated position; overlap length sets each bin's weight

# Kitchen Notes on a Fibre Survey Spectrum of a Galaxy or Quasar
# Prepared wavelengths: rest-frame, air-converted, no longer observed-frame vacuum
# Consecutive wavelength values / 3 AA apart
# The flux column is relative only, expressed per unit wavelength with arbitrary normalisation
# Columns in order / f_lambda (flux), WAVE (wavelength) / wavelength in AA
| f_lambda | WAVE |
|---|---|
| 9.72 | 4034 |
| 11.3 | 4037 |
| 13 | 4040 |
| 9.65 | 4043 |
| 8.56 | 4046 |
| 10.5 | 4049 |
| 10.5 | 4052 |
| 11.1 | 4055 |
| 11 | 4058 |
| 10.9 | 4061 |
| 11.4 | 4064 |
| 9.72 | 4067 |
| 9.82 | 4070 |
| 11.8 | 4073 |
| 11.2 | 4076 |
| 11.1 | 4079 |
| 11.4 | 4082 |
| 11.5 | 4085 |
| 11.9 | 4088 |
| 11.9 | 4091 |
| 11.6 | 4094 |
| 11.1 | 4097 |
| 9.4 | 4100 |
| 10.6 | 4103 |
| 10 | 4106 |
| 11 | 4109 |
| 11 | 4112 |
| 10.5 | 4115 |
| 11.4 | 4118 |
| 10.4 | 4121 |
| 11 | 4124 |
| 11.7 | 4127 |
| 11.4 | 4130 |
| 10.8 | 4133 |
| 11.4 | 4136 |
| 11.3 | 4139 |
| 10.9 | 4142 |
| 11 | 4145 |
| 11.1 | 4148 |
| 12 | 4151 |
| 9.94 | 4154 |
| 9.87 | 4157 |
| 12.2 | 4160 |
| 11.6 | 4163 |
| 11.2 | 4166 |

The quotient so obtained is 0.99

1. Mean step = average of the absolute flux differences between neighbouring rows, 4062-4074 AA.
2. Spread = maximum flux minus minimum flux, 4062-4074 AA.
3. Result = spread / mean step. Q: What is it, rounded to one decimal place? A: 1.7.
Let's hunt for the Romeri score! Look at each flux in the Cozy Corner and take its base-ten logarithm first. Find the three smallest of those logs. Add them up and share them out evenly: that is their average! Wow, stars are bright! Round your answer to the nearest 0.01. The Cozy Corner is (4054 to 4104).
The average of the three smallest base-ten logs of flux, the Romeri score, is 0.98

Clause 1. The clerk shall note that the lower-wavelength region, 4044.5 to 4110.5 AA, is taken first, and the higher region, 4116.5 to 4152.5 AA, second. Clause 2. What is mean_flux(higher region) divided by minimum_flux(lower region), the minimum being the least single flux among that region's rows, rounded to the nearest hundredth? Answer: 1.31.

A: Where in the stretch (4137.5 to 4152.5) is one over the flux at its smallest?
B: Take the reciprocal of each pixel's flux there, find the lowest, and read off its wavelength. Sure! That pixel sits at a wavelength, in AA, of 4151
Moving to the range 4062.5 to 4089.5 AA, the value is 4088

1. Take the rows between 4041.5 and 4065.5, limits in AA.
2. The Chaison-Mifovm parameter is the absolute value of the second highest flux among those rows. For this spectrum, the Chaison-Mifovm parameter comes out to 11.1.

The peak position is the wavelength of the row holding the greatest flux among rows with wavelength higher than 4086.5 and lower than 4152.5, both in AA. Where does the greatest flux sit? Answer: 4151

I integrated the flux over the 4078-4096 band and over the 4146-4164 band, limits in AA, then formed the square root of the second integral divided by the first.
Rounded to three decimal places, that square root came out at 0.980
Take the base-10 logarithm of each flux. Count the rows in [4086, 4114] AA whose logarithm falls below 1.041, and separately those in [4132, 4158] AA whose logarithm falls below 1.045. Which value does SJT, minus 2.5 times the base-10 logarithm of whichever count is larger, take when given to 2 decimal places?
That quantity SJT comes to -1.75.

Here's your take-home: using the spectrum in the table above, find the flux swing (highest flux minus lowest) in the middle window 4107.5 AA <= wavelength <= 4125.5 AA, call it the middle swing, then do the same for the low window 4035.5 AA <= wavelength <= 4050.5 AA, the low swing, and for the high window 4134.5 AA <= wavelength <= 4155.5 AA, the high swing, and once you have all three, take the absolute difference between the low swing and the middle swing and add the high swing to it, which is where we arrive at 5.5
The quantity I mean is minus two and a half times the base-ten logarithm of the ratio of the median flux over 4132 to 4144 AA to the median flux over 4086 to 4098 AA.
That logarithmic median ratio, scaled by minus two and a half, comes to 0.062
